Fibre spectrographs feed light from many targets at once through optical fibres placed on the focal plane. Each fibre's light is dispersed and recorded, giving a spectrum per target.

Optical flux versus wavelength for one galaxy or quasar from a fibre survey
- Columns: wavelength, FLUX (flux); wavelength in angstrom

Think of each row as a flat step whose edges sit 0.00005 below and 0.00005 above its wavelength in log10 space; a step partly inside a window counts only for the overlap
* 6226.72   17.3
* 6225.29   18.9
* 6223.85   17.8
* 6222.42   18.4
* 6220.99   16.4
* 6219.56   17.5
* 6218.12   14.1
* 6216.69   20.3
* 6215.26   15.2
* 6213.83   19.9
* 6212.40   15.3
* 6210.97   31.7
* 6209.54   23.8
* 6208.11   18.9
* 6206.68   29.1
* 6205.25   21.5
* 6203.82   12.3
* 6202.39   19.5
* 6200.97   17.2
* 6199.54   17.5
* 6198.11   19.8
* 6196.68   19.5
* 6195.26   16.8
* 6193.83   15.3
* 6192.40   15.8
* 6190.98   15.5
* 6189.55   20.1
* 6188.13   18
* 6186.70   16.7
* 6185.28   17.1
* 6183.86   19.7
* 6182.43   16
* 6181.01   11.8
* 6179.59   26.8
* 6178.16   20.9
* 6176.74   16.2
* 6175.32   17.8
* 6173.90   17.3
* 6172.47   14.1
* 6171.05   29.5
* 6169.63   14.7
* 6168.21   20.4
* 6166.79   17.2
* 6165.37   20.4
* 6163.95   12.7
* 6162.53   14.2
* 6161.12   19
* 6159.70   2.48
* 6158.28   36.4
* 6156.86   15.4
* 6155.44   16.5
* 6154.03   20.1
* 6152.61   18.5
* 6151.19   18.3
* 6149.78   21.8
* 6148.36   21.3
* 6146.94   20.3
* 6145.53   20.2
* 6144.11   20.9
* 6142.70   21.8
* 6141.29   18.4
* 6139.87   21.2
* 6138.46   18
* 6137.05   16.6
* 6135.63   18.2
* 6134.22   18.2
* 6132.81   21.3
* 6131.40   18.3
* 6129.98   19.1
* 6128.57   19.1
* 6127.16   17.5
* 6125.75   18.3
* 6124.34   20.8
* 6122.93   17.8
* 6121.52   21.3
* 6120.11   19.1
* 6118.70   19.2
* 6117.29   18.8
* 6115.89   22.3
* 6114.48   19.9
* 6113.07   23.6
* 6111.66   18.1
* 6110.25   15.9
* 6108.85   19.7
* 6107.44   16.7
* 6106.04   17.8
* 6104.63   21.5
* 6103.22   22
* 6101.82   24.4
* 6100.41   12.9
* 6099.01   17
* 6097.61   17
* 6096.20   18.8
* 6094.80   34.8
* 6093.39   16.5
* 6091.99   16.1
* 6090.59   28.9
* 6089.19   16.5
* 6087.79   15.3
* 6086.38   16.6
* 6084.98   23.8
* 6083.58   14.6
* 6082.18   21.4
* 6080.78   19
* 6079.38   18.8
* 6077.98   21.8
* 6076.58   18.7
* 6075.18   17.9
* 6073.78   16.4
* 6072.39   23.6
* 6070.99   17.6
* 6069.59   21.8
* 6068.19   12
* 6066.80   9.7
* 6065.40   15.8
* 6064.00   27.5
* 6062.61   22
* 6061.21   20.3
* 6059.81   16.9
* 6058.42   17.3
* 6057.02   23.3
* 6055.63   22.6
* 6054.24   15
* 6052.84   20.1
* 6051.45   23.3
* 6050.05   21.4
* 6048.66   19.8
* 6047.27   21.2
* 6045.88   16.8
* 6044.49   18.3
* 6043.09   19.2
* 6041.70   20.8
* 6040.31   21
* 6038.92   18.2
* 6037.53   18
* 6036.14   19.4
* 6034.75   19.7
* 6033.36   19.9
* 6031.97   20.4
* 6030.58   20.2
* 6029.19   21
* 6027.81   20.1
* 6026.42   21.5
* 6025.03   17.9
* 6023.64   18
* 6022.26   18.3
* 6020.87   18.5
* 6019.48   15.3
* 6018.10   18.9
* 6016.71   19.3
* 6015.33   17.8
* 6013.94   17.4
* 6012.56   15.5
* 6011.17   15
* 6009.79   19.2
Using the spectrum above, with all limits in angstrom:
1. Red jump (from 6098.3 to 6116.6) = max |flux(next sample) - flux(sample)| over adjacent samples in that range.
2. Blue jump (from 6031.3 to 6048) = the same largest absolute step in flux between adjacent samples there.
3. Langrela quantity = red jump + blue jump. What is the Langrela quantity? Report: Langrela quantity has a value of 16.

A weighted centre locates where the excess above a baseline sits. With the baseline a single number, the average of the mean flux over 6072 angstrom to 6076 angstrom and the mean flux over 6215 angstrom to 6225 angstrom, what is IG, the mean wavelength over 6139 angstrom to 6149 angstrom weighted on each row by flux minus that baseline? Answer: 6144.3 angstrom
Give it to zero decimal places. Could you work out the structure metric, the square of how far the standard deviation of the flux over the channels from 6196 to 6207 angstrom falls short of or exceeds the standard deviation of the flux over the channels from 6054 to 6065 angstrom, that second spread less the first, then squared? 0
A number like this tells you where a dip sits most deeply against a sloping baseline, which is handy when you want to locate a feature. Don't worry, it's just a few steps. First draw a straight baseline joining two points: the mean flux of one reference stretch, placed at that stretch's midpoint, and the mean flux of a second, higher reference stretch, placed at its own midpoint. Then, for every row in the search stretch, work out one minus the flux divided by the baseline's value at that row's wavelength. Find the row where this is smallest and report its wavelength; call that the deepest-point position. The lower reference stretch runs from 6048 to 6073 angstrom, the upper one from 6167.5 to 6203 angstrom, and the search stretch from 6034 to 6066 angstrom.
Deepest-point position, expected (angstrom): 6064.00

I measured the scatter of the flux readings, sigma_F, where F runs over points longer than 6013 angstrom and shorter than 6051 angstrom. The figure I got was 1.5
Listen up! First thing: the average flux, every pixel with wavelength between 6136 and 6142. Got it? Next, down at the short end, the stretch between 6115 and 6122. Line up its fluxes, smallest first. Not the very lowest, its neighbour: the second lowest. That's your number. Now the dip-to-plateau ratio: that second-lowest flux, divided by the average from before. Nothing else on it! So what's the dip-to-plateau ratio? 1.03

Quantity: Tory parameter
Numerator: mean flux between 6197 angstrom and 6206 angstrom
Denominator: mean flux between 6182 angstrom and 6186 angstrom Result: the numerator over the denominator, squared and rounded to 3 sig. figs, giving 1.04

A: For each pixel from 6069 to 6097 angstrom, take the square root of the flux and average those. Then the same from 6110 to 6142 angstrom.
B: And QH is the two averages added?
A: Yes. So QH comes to 8.81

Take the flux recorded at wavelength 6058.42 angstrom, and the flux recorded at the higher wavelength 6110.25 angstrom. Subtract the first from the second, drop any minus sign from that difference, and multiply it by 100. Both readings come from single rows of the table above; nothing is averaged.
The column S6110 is 140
